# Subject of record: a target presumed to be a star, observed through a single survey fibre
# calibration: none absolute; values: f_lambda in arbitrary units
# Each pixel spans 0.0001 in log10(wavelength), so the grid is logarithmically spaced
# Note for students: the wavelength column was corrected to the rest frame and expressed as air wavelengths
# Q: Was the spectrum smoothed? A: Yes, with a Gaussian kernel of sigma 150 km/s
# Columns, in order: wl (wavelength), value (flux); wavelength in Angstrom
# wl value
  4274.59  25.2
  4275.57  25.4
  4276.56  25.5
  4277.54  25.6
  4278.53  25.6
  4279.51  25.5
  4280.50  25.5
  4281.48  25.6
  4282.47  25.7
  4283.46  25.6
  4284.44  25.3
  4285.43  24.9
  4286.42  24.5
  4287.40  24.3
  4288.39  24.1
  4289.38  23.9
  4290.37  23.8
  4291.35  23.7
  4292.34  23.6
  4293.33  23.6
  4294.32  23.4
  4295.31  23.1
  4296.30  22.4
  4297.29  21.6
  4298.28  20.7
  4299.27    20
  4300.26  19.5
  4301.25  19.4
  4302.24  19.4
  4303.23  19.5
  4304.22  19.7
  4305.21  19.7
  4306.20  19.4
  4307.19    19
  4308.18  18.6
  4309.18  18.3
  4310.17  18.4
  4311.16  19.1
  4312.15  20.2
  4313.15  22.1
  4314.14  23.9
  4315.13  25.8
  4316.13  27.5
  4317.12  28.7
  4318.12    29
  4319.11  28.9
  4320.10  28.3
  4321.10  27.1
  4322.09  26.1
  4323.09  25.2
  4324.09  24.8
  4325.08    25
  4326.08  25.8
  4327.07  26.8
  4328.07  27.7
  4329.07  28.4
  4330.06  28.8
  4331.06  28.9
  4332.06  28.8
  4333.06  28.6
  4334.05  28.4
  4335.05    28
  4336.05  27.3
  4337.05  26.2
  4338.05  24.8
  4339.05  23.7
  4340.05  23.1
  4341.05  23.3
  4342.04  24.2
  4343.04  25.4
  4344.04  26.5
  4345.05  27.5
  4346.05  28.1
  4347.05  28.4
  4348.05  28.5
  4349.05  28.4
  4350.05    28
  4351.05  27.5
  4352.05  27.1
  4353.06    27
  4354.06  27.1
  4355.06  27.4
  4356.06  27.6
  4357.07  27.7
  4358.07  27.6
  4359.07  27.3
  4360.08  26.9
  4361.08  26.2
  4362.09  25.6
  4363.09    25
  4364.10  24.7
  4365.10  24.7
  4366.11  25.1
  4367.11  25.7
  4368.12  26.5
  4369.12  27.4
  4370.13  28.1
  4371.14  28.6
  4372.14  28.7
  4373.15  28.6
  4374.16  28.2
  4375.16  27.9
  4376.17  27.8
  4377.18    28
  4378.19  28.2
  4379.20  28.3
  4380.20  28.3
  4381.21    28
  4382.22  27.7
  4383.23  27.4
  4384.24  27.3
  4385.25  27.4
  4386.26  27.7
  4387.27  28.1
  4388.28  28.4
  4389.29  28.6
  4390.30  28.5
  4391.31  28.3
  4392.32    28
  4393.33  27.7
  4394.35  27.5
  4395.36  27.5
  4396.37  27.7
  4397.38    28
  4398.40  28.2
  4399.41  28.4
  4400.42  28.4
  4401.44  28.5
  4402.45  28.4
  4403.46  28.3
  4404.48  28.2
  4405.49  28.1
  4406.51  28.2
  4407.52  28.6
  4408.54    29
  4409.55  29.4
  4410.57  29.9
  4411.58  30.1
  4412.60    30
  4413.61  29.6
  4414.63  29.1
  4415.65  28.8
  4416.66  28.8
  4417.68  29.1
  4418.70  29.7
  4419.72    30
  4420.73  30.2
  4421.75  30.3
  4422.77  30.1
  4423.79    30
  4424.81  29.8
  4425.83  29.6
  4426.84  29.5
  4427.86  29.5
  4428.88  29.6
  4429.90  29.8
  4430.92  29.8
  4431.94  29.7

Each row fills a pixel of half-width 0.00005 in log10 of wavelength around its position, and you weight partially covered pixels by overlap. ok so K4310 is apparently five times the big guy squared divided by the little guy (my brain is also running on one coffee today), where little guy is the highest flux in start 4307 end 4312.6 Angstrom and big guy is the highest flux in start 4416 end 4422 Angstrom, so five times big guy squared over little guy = 227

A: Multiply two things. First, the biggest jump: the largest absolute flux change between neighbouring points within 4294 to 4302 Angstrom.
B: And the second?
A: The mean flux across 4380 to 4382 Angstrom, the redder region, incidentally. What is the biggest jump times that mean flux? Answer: 25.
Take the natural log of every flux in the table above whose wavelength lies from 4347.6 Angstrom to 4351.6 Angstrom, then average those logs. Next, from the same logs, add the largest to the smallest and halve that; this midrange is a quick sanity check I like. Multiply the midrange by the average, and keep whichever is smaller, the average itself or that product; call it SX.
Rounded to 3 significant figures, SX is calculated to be 3.34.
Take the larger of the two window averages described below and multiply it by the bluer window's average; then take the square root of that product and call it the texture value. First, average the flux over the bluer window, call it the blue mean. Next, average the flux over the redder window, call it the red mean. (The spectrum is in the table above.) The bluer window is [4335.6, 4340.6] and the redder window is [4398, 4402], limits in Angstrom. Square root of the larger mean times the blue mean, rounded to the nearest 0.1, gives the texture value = 26.6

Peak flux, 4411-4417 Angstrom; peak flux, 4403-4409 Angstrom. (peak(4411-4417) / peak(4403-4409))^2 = 1.08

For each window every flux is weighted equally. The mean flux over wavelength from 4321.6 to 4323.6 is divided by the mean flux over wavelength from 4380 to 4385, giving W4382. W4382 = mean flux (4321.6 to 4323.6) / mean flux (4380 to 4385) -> 0.92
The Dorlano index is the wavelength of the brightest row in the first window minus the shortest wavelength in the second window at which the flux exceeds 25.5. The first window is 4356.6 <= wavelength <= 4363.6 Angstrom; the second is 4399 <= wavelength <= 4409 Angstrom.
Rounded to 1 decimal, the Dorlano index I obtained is -42.3 Angstrom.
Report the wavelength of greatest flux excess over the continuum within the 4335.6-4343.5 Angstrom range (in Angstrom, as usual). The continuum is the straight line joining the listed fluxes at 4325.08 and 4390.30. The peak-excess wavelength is 4336.05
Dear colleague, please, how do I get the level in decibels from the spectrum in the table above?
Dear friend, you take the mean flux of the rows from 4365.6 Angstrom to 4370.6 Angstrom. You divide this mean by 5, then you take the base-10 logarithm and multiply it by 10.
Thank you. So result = 7.25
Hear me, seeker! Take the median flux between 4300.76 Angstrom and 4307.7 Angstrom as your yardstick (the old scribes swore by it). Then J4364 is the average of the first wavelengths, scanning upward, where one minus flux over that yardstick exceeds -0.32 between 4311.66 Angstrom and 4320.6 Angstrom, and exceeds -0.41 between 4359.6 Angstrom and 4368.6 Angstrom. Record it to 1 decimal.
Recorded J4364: 4336.1 Angstrom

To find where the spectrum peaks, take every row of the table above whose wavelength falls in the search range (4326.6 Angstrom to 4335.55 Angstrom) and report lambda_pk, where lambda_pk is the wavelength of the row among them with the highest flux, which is 4331.06 Angstrom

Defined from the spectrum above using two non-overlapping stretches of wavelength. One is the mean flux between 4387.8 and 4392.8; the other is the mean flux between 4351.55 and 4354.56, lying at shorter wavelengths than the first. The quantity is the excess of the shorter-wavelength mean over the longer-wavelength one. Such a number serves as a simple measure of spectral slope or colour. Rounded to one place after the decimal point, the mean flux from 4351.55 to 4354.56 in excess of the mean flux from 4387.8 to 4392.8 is -1.3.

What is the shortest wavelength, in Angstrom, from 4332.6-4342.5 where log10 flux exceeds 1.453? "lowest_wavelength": 4333.06 Angstrom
